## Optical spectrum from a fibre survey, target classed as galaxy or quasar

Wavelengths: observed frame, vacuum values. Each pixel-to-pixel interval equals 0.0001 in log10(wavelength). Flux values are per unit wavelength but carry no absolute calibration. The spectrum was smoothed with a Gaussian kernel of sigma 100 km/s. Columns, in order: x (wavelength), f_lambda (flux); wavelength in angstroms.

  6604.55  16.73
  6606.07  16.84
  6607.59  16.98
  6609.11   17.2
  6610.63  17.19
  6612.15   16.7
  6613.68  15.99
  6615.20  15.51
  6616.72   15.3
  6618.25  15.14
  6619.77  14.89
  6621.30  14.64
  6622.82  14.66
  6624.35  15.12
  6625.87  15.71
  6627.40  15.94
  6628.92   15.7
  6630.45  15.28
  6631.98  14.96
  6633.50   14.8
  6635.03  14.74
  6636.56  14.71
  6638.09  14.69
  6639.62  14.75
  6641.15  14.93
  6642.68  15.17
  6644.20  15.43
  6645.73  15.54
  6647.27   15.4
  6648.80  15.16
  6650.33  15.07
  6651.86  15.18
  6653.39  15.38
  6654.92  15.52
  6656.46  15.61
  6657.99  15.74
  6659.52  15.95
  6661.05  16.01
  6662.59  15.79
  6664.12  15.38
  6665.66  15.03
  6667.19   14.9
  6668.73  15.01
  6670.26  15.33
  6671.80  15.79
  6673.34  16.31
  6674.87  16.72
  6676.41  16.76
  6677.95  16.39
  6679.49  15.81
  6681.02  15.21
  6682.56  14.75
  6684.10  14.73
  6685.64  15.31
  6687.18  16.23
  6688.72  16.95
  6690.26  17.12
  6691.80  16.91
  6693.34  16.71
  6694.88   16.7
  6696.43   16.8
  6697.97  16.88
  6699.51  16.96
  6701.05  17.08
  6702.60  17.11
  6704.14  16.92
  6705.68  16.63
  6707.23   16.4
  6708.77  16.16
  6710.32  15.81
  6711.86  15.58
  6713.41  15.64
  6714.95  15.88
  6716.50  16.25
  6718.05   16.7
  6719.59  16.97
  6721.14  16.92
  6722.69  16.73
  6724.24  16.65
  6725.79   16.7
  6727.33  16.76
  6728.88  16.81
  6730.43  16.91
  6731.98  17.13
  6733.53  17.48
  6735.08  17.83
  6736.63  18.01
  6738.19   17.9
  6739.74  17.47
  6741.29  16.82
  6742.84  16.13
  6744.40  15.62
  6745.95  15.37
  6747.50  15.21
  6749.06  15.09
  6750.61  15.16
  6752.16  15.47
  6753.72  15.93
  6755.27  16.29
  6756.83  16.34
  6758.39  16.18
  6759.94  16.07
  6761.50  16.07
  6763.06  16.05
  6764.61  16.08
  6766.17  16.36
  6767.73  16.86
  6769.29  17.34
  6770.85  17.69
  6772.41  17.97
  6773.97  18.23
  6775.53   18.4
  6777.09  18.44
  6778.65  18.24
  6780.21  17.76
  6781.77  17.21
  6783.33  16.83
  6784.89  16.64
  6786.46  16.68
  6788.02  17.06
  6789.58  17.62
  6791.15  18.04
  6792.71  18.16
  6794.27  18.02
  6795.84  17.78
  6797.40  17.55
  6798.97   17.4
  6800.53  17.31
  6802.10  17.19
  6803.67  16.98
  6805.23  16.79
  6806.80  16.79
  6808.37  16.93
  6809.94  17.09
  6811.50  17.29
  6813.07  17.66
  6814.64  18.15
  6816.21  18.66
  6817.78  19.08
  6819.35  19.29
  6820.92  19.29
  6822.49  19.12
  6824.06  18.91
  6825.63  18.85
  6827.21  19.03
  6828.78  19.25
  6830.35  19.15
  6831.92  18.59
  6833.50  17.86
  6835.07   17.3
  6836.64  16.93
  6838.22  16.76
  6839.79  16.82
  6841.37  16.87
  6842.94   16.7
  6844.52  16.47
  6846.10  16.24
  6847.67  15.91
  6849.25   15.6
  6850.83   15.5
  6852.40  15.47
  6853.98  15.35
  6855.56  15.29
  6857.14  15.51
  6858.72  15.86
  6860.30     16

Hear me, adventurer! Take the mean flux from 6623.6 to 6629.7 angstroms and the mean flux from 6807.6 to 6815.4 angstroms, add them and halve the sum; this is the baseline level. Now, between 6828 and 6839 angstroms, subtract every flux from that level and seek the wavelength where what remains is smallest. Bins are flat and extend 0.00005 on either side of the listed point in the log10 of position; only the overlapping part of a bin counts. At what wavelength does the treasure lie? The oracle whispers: 6828.78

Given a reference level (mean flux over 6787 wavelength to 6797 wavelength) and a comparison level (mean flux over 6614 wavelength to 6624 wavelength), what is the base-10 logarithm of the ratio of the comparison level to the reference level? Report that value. -0.07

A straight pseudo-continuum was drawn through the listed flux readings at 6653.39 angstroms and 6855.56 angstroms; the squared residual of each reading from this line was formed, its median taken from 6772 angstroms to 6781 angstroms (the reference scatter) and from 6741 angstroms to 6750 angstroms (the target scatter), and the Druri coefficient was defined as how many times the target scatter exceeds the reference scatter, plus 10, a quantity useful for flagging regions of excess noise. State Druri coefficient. 10.0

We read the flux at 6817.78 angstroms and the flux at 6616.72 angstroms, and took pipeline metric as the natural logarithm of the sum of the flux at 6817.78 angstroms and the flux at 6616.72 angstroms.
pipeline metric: 3.54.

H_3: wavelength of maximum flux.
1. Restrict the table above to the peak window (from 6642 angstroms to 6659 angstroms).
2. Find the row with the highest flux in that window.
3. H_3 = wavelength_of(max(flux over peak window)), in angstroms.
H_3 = 6657.99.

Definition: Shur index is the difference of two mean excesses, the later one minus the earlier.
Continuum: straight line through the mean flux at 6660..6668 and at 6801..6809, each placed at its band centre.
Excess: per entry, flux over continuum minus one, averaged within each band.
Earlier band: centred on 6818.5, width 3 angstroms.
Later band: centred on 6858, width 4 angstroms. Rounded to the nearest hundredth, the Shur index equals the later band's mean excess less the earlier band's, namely -0.23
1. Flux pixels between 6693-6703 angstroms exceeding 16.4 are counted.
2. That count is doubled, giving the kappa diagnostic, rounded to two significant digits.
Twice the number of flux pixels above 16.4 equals 14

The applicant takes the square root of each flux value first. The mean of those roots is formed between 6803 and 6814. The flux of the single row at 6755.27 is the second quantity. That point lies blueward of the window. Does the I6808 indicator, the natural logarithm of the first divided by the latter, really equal -1.37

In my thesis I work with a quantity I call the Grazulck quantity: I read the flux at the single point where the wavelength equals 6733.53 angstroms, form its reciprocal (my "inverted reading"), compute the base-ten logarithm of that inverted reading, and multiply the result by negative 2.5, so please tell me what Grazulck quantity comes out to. 3.11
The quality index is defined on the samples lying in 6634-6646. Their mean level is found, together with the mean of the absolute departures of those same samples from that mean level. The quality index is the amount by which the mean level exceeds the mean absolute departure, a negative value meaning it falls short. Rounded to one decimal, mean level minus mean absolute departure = 14.7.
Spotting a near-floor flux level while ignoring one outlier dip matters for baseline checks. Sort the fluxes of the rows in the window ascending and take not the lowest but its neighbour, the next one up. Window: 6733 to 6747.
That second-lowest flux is 15.62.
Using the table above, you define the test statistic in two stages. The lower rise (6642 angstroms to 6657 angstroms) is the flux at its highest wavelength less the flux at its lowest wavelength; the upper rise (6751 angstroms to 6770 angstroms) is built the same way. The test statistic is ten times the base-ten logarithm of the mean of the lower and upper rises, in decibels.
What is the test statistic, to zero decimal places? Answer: 1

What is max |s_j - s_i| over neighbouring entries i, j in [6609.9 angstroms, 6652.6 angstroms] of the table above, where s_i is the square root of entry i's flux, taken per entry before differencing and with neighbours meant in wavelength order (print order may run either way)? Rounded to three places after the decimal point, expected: 0.088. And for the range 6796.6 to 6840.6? 0.086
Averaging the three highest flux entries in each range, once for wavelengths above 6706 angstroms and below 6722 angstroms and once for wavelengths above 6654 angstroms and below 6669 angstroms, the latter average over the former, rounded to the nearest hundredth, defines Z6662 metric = 0.94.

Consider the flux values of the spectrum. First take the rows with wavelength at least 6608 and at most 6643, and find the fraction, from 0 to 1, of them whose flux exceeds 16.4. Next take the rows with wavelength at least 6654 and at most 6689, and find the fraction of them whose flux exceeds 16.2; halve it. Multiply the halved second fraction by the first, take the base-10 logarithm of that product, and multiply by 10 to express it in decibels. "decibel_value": -18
